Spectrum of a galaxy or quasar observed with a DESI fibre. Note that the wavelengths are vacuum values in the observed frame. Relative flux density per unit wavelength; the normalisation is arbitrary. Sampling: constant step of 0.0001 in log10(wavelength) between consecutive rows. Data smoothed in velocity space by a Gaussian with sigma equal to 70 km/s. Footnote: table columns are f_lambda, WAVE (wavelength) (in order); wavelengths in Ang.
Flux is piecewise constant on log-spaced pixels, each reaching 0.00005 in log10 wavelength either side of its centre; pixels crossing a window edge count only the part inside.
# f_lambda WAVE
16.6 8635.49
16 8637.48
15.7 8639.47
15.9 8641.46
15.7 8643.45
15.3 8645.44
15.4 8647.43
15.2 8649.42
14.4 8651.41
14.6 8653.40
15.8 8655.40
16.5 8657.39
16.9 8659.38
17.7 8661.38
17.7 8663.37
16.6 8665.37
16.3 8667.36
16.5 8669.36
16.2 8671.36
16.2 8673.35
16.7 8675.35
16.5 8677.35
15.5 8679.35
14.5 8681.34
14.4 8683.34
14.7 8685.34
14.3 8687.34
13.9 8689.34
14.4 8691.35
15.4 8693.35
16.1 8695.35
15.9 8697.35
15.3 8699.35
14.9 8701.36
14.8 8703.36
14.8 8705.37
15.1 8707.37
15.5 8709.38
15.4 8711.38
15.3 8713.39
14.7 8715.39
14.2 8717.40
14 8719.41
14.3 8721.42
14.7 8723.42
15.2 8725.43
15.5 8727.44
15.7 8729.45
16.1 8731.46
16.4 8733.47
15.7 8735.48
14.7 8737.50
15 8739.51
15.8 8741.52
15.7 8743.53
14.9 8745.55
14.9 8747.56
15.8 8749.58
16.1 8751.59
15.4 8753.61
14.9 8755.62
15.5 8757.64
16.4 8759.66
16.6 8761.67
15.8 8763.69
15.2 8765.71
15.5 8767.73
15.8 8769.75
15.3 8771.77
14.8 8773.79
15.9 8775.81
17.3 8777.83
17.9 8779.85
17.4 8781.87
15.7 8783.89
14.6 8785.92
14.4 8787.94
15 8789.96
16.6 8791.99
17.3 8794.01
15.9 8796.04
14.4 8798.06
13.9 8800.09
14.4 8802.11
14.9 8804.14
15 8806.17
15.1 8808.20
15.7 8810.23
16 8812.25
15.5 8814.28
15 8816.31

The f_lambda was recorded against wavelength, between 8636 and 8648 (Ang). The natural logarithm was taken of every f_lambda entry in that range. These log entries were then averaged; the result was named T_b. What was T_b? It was 2.75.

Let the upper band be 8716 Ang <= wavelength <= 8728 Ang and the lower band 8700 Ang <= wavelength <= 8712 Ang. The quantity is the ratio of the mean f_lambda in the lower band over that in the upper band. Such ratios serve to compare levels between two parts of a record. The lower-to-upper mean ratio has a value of 1.03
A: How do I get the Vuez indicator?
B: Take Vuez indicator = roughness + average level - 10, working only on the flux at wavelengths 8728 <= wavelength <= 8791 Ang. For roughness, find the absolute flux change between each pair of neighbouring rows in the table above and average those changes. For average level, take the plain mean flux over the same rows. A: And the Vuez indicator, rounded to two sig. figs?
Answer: 6.3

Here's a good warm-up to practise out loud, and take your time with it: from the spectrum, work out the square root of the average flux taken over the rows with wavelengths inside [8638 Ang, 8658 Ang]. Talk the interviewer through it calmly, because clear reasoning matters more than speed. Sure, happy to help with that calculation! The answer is 3.93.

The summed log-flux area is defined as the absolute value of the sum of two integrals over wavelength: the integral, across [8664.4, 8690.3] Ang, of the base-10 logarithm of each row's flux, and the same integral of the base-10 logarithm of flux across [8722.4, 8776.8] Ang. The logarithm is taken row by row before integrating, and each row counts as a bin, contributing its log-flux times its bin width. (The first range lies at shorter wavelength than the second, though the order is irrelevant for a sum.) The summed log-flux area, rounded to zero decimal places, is 96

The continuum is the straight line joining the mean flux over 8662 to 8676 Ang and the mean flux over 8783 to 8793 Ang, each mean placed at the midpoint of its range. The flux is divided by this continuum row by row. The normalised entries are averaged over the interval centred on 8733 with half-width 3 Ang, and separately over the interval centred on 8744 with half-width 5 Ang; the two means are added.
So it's 1.98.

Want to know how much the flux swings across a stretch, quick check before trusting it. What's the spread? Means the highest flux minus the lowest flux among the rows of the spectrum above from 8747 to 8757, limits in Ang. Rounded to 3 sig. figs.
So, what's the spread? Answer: 1.20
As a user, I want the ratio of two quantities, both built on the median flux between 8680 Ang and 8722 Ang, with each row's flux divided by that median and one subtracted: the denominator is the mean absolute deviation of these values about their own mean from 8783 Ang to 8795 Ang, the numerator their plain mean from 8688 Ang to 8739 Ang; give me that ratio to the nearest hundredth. 0.34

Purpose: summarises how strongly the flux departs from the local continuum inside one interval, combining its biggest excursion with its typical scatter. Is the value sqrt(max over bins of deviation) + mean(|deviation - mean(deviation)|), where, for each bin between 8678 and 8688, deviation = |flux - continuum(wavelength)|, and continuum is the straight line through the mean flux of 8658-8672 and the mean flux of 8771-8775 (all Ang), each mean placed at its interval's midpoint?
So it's 1.80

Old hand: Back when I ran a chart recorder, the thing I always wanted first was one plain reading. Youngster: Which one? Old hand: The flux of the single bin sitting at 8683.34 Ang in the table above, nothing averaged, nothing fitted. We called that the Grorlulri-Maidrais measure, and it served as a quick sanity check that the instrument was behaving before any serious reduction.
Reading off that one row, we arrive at 14.4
